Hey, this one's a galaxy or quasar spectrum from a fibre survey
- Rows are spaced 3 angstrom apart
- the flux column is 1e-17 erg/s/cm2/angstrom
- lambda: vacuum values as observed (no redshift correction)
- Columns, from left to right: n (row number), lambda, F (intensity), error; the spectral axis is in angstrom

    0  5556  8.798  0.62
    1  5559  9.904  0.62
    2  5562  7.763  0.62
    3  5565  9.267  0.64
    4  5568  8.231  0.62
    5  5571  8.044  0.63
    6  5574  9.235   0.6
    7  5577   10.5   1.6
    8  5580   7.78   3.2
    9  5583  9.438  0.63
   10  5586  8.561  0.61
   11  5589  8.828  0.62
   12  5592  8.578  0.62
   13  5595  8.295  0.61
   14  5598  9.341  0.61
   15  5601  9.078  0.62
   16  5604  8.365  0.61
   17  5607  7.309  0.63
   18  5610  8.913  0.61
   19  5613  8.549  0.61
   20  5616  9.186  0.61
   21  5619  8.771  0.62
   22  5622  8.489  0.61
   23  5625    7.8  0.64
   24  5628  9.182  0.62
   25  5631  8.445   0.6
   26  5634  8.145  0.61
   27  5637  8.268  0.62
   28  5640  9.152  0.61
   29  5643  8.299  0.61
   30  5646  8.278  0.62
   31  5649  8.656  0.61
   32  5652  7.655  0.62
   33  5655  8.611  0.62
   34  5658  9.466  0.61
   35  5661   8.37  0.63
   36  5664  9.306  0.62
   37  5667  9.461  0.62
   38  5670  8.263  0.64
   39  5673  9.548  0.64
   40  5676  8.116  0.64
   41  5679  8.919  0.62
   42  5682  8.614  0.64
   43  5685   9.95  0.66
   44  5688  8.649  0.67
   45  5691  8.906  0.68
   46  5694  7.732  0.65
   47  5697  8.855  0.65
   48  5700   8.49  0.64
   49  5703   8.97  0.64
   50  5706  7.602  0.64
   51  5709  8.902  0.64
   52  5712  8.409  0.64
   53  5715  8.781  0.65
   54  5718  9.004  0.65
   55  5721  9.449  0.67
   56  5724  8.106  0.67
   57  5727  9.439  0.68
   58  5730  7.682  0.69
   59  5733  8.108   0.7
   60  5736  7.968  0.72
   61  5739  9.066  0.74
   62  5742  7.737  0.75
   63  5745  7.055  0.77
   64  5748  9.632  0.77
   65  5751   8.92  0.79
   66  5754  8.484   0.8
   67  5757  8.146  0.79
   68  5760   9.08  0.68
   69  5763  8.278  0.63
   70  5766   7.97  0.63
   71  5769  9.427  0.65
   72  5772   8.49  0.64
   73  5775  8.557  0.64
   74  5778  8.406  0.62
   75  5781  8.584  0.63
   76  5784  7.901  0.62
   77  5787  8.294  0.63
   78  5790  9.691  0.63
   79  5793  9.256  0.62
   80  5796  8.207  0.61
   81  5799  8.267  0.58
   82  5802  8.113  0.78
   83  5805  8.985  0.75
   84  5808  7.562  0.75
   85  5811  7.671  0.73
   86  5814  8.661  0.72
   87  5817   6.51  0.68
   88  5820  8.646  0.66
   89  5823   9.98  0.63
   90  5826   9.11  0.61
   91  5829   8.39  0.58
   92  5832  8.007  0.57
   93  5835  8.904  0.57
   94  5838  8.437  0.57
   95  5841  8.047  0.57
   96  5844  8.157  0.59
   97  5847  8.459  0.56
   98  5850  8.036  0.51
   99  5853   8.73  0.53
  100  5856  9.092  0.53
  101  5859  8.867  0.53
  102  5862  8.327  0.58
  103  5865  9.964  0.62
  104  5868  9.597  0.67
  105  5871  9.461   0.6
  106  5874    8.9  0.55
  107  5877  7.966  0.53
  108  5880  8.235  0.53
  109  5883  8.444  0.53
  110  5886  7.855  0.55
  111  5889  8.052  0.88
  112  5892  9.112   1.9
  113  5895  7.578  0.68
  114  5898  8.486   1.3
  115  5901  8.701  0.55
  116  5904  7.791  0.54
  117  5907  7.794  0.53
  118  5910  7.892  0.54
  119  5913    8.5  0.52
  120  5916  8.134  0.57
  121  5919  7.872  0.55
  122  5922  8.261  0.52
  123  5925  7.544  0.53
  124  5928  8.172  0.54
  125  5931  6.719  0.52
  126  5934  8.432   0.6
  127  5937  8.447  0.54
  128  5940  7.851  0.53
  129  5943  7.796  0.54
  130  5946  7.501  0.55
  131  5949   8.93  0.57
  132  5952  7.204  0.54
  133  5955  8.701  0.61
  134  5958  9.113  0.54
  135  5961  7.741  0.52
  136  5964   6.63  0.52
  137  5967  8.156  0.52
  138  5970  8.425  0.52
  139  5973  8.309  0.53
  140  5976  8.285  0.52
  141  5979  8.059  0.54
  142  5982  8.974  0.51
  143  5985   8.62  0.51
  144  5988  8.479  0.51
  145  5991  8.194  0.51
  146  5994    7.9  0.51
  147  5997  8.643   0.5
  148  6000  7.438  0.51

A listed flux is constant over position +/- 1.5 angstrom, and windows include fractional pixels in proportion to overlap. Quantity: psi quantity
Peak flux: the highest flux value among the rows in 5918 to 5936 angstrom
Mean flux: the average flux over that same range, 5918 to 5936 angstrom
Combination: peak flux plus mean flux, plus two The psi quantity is 18.3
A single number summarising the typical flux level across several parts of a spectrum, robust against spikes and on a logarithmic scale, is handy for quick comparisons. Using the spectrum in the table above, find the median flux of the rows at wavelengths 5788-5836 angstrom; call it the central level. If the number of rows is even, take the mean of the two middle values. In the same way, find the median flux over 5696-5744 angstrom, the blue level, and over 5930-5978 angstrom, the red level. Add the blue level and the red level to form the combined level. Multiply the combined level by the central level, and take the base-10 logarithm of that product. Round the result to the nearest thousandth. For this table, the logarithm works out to 2.157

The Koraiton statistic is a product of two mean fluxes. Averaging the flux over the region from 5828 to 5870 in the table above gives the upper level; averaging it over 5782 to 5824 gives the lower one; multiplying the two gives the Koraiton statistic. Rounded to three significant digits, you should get 72.7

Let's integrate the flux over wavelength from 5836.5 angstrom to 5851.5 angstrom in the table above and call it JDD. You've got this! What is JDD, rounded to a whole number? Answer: 123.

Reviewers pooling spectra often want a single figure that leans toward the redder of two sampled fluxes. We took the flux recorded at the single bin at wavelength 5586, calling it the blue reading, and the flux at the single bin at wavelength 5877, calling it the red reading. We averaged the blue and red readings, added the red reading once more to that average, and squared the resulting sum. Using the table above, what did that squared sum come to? 263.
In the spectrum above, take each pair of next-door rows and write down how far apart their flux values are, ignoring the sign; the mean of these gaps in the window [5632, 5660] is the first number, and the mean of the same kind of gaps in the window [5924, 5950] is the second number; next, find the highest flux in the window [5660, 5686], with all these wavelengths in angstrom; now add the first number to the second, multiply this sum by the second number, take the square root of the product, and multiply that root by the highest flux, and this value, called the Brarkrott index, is 10.4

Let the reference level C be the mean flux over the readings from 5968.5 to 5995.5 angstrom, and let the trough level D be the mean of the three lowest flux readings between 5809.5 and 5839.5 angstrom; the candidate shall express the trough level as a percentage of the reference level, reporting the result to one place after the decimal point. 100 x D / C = 88.5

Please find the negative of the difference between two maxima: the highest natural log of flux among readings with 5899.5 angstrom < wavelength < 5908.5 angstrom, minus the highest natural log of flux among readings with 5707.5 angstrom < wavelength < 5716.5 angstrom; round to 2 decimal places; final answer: 0.02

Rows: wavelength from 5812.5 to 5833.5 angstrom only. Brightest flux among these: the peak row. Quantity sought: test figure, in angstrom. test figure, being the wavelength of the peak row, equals 5823 angstrom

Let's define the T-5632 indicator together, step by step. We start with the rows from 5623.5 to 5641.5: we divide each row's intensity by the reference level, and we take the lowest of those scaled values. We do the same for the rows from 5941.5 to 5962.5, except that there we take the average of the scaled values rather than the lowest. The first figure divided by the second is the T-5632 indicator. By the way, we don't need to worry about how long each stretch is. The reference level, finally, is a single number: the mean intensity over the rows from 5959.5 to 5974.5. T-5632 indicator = 0.96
